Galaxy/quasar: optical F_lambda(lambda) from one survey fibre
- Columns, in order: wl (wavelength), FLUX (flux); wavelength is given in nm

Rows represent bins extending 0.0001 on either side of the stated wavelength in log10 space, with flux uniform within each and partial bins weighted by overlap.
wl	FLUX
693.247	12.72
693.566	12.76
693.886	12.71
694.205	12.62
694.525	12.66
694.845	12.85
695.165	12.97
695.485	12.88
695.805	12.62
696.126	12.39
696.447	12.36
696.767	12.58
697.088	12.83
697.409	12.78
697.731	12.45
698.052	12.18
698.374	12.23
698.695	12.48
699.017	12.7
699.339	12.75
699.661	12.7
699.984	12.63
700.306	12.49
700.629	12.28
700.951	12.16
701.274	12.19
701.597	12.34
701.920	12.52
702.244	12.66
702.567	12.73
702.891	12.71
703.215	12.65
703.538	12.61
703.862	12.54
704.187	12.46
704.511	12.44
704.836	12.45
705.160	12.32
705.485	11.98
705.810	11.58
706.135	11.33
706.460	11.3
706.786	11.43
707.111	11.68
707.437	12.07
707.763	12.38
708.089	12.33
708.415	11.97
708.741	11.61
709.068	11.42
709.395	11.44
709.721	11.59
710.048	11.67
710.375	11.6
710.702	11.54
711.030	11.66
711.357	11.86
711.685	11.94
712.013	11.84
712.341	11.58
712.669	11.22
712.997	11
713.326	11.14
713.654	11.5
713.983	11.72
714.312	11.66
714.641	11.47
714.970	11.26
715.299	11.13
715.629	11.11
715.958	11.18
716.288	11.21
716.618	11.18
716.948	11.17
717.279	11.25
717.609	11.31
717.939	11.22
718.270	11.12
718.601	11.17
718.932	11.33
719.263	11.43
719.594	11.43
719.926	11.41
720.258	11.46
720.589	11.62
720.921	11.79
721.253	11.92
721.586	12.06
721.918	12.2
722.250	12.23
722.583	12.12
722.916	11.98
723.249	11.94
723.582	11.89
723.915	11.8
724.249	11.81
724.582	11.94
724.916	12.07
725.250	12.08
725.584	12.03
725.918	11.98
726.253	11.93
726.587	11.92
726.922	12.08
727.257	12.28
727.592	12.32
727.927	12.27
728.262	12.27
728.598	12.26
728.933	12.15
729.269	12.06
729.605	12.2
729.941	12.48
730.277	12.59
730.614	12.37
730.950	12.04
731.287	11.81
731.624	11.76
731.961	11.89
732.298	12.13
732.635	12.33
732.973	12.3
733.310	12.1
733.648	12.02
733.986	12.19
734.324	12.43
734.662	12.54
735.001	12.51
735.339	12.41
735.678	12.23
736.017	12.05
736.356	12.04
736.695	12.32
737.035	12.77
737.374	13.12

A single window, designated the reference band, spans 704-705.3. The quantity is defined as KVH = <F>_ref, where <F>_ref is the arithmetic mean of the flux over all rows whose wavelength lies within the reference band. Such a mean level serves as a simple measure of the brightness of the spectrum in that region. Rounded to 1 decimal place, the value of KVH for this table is 12.4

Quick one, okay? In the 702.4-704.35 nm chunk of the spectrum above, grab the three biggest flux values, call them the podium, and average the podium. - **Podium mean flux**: 12.7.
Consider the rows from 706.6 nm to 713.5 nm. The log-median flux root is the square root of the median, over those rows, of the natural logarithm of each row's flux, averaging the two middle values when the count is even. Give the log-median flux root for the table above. 1.57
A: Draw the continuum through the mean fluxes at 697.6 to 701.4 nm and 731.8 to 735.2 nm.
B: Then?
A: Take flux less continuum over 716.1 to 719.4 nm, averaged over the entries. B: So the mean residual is -1.1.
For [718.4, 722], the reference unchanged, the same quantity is -0.7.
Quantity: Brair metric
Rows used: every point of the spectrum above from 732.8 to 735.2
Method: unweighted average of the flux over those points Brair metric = 12.3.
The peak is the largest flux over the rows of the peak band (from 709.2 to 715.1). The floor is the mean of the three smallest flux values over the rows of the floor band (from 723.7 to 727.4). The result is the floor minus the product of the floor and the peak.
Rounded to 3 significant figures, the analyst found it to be -130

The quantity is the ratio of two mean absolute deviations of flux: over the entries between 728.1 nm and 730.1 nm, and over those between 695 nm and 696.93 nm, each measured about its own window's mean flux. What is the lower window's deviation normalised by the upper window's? 1.9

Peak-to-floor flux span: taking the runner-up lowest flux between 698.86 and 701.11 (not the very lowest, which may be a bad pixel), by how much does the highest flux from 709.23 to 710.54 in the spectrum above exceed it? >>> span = -0.61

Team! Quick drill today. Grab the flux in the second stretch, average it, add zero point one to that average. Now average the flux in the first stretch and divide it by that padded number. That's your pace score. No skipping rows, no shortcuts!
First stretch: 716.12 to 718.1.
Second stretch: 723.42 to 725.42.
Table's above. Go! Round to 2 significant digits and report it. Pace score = 0.93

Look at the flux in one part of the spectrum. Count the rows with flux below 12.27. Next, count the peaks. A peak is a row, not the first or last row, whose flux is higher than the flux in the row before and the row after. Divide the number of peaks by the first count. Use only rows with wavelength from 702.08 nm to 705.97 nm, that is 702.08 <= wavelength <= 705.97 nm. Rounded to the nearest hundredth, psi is 1.00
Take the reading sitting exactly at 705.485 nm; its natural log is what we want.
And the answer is 2.48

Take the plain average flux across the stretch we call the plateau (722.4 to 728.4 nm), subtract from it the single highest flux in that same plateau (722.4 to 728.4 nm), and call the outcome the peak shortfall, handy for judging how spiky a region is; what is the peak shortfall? -0.28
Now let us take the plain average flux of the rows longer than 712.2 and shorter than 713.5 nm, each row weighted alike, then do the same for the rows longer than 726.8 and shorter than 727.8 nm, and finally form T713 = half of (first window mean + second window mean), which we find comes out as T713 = 11.7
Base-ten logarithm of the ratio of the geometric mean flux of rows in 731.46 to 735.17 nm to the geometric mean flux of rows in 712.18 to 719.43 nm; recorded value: 0.034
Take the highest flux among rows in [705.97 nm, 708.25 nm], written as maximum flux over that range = 12.38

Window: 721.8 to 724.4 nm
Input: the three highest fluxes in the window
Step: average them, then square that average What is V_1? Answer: 148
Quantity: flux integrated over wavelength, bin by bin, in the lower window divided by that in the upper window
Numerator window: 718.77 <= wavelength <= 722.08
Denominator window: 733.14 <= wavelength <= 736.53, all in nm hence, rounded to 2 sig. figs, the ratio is 0.93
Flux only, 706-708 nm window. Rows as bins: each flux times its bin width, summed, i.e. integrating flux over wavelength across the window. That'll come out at 23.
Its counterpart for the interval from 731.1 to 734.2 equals 37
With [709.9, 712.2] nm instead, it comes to 27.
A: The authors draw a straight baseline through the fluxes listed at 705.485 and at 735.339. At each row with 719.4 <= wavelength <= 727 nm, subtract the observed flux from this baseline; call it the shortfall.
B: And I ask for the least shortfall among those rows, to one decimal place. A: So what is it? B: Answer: 0.0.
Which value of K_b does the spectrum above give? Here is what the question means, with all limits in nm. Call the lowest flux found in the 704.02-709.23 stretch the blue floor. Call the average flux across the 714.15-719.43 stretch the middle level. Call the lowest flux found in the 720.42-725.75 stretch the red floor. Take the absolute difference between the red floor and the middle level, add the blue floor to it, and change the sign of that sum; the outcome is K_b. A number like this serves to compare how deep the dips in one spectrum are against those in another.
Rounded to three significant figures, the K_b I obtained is -11.7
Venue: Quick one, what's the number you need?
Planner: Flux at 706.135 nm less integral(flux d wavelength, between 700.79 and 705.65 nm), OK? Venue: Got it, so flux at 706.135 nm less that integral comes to -49.2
